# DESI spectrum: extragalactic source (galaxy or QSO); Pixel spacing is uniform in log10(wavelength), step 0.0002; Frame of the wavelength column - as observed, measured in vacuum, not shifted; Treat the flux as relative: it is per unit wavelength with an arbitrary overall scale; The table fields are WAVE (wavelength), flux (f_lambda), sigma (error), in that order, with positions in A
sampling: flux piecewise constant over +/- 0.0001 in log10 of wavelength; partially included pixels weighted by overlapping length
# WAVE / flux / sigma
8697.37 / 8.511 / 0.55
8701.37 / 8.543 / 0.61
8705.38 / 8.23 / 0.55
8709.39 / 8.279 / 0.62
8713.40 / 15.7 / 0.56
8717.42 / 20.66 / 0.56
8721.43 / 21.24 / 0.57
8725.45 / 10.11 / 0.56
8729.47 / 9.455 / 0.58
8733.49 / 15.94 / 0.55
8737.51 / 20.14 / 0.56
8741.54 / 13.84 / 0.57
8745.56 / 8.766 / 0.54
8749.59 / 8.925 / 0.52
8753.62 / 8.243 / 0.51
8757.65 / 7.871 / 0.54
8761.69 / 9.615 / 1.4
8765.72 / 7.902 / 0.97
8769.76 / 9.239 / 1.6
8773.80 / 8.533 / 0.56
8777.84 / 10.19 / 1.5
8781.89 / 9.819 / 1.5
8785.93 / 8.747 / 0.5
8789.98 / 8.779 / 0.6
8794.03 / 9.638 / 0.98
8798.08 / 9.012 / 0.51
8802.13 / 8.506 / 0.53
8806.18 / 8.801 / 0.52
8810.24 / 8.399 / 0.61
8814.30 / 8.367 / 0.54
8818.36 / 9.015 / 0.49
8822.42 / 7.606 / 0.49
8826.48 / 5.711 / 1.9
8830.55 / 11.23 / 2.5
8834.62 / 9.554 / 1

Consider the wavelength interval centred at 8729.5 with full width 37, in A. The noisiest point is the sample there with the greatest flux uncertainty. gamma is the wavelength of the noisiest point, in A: 8729.47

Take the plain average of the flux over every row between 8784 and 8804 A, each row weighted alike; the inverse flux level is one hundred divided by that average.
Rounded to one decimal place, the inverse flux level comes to 11.2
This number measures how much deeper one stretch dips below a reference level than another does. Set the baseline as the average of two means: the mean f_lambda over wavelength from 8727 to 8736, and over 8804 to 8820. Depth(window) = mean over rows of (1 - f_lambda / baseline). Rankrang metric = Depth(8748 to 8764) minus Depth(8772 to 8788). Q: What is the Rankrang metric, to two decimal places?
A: 0.06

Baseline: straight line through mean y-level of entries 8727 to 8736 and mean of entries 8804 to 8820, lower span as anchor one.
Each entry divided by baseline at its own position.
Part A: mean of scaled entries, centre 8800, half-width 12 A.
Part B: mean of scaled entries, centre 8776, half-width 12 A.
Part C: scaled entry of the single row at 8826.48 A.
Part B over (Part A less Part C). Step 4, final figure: 4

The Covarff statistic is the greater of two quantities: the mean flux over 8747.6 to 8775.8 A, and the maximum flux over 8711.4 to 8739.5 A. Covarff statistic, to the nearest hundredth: 21.24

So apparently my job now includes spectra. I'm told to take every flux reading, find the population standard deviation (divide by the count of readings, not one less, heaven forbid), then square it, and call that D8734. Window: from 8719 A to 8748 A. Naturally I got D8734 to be 22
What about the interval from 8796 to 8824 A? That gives 0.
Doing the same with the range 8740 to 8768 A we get 4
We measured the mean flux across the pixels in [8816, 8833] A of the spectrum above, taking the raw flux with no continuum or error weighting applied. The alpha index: 8.4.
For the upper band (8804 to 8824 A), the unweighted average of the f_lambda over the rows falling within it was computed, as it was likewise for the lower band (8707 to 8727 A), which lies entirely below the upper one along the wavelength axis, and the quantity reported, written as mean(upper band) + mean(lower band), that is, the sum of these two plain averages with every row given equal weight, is 23.6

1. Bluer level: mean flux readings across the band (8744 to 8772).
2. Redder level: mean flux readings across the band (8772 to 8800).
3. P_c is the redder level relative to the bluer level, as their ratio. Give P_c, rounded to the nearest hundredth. 1.07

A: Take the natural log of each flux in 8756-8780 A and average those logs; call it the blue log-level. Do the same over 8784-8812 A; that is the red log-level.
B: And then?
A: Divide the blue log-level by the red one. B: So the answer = 1.00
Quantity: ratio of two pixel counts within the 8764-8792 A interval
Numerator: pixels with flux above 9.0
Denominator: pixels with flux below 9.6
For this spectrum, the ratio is 0.6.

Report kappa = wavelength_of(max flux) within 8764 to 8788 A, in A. 8777.84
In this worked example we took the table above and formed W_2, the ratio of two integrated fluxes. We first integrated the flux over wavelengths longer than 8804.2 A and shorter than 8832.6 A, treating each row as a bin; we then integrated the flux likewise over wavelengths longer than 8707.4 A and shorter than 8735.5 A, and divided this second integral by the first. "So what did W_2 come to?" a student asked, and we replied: 1.70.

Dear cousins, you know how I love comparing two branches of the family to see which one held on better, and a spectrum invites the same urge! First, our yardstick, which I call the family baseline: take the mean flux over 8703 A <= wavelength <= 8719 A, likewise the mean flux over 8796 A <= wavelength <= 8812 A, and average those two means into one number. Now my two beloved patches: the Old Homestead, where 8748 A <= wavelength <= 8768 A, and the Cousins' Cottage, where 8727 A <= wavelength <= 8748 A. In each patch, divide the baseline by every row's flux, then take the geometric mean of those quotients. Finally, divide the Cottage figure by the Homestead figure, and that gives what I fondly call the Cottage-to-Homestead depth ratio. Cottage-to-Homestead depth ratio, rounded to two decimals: 0.65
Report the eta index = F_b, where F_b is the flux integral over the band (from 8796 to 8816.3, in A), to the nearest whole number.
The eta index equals 175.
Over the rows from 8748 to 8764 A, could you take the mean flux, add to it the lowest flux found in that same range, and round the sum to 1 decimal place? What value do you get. 16.5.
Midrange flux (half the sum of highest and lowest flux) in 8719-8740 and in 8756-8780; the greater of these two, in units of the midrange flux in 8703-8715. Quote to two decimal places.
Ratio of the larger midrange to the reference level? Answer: 1.28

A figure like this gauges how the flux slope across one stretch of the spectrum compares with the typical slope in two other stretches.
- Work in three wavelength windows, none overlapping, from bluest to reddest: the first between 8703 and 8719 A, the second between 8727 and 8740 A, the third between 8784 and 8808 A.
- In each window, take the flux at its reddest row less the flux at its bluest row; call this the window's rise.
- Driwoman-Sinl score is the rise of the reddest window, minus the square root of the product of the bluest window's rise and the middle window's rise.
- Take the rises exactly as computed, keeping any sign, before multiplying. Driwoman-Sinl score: -11.5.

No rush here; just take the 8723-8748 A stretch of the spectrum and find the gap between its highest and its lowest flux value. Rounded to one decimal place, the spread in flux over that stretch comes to 11.4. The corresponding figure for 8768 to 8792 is 1.7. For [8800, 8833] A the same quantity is 5.5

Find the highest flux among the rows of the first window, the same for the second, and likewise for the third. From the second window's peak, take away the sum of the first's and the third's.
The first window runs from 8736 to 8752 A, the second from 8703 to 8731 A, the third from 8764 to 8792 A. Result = -9.1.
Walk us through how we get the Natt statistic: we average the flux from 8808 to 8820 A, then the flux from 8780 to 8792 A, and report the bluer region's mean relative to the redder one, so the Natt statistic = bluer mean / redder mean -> 1.06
